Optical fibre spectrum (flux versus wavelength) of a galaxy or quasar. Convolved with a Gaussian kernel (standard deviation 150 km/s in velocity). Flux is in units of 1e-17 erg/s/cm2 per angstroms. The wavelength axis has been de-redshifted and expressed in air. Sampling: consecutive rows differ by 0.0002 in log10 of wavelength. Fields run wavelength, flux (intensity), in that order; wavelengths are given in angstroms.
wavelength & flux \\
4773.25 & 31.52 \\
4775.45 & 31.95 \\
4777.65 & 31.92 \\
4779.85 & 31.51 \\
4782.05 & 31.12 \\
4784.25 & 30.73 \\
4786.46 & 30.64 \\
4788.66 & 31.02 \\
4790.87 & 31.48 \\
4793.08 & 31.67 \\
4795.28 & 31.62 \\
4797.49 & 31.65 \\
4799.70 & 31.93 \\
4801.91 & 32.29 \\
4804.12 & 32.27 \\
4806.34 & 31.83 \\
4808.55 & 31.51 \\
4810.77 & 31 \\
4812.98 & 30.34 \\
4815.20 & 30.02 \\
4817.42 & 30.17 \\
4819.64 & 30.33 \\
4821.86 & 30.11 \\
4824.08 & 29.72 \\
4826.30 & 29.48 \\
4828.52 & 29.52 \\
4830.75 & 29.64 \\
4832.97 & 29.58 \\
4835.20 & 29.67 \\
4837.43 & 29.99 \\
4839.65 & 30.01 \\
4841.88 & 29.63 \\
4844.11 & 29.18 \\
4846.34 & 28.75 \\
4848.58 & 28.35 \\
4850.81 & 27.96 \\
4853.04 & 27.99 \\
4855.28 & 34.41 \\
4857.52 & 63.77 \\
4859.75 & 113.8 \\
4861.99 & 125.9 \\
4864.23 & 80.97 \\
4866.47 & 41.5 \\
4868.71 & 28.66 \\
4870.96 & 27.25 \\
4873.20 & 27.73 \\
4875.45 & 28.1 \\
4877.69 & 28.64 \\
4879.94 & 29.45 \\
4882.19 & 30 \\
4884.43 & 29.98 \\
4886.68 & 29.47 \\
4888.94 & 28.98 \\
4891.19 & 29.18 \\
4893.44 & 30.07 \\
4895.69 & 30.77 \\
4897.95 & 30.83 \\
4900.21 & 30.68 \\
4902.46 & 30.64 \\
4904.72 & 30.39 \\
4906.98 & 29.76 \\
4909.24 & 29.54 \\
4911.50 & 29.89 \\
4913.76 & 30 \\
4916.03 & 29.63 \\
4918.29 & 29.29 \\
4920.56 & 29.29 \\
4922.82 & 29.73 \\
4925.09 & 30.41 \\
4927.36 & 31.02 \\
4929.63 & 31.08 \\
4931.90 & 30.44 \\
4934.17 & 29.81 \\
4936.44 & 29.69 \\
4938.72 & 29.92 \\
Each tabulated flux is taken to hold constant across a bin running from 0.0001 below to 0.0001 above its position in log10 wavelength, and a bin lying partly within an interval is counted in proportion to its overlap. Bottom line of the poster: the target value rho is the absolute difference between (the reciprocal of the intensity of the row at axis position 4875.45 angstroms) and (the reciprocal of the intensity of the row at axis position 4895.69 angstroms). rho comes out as 0.003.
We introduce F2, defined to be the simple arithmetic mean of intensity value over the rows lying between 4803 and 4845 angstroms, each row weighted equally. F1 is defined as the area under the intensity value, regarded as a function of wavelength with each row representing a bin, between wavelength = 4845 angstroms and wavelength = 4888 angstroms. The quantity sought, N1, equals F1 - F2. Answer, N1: 1847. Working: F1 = 1877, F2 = 30.2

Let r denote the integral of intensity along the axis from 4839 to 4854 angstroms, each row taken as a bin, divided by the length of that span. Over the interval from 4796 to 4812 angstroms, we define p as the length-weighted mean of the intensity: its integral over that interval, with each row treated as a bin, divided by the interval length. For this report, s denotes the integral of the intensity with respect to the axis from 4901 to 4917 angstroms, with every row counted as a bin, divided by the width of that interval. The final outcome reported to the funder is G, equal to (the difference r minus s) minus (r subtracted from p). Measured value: -4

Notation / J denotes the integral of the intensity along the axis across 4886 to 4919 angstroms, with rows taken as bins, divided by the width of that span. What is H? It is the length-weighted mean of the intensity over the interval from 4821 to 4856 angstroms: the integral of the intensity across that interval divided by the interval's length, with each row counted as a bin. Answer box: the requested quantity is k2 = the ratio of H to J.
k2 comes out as 0.99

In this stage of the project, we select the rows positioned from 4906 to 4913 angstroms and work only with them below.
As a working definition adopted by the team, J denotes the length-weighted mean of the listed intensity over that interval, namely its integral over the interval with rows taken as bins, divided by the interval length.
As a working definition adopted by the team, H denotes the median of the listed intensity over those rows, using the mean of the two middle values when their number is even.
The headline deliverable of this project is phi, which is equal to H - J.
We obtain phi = 0.00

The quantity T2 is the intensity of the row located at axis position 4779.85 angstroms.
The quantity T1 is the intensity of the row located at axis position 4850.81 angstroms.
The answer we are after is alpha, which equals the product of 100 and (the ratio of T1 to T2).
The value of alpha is 89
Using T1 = 27.96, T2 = 31.51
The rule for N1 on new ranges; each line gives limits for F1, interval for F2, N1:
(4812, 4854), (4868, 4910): 1210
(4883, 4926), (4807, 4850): 1257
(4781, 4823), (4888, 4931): 1278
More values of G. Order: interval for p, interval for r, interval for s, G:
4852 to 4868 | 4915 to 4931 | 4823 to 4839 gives -38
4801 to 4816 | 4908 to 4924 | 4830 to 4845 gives -2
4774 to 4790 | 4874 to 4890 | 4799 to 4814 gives -4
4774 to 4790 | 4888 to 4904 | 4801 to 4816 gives -2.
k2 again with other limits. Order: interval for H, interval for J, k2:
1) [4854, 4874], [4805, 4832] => 2.00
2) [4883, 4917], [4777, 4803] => 0.95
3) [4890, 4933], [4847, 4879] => 0.62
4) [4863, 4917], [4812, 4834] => 1.08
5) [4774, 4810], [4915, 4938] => 1.05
